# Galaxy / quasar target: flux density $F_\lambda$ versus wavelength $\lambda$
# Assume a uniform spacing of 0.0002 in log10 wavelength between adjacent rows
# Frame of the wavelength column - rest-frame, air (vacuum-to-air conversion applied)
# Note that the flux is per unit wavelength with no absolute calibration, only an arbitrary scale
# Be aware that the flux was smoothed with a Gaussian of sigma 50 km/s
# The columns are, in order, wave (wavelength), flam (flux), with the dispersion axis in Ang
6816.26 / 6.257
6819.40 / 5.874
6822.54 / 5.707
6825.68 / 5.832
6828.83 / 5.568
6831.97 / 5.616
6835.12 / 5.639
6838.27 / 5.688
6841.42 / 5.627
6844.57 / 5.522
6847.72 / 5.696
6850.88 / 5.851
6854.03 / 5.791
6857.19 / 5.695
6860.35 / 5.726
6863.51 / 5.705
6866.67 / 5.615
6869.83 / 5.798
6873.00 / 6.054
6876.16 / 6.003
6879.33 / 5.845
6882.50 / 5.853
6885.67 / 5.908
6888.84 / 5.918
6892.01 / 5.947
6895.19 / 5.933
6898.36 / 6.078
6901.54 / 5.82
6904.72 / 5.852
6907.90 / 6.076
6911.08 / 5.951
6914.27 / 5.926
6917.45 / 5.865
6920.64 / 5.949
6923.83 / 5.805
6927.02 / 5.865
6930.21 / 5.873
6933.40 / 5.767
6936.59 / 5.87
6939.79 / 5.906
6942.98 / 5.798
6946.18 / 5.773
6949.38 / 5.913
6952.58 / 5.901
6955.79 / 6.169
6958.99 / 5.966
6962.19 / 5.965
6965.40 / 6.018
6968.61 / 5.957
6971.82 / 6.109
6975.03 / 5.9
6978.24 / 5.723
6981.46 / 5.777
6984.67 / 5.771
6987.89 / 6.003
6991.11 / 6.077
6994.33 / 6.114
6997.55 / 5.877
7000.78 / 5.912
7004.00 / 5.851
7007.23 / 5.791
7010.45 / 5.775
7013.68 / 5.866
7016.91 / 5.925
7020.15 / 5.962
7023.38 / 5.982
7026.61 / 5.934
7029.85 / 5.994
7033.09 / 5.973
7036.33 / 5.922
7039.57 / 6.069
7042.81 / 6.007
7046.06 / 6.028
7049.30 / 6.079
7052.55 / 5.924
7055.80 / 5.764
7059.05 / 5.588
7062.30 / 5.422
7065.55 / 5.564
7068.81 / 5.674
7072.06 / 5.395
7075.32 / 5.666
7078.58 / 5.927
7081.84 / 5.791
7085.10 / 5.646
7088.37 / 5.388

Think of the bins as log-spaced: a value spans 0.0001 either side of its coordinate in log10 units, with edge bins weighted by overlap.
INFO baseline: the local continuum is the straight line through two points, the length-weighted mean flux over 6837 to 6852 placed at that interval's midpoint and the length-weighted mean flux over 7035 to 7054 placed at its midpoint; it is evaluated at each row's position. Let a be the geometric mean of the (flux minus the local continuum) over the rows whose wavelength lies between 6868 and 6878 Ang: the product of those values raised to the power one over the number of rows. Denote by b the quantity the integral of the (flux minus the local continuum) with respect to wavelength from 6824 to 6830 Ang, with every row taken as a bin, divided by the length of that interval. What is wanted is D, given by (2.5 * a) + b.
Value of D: 0.6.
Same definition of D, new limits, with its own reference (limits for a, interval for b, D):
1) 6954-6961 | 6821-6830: 0.5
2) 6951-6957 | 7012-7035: 0.3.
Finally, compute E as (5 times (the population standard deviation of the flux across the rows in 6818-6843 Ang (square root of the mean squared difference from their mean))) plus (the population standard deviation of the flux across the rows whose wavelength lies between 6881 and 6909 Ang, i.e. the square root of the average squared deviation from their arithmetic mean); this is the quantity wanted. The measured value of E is 0.59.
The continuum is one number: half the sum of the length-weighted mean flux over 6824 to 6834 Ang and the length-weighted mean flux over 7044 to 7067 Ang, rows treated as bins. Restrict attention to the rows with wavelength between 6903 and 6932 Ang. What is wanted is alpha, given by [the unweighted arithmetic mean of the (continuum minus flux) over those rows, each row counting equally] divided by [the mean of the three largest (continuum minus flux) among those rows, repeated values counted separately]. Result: 1.6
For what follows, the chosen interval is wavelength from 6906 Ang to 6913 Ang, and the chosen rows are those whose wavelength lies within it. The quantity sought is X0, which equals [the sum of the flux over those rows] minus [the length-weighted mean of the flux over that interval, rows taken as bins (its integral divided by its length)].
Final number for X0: 6.03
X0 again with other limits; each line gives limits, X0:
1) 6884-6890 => 5.91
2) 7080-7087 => 5.73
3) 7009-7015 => 5.82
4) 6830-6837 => 5.63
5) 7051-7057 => 5.84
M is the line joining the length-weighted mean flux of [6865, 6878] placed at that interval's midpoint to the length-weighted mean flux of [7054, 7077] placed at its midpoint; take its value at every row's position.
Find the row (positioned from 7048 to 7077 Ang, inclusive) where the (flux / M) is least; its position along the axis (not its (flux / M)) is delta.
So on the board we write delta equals 7072.06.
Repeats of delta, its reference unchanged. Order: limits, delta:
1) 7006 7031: 7010.45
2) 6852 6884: 6866.67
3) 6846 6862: 6847.72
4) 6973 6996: 6978.24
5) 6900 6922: 6901.54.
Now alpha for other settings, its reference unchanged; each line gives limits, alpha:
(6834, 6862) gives 0.2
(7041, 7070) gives -0.3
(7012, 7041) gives 1.3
